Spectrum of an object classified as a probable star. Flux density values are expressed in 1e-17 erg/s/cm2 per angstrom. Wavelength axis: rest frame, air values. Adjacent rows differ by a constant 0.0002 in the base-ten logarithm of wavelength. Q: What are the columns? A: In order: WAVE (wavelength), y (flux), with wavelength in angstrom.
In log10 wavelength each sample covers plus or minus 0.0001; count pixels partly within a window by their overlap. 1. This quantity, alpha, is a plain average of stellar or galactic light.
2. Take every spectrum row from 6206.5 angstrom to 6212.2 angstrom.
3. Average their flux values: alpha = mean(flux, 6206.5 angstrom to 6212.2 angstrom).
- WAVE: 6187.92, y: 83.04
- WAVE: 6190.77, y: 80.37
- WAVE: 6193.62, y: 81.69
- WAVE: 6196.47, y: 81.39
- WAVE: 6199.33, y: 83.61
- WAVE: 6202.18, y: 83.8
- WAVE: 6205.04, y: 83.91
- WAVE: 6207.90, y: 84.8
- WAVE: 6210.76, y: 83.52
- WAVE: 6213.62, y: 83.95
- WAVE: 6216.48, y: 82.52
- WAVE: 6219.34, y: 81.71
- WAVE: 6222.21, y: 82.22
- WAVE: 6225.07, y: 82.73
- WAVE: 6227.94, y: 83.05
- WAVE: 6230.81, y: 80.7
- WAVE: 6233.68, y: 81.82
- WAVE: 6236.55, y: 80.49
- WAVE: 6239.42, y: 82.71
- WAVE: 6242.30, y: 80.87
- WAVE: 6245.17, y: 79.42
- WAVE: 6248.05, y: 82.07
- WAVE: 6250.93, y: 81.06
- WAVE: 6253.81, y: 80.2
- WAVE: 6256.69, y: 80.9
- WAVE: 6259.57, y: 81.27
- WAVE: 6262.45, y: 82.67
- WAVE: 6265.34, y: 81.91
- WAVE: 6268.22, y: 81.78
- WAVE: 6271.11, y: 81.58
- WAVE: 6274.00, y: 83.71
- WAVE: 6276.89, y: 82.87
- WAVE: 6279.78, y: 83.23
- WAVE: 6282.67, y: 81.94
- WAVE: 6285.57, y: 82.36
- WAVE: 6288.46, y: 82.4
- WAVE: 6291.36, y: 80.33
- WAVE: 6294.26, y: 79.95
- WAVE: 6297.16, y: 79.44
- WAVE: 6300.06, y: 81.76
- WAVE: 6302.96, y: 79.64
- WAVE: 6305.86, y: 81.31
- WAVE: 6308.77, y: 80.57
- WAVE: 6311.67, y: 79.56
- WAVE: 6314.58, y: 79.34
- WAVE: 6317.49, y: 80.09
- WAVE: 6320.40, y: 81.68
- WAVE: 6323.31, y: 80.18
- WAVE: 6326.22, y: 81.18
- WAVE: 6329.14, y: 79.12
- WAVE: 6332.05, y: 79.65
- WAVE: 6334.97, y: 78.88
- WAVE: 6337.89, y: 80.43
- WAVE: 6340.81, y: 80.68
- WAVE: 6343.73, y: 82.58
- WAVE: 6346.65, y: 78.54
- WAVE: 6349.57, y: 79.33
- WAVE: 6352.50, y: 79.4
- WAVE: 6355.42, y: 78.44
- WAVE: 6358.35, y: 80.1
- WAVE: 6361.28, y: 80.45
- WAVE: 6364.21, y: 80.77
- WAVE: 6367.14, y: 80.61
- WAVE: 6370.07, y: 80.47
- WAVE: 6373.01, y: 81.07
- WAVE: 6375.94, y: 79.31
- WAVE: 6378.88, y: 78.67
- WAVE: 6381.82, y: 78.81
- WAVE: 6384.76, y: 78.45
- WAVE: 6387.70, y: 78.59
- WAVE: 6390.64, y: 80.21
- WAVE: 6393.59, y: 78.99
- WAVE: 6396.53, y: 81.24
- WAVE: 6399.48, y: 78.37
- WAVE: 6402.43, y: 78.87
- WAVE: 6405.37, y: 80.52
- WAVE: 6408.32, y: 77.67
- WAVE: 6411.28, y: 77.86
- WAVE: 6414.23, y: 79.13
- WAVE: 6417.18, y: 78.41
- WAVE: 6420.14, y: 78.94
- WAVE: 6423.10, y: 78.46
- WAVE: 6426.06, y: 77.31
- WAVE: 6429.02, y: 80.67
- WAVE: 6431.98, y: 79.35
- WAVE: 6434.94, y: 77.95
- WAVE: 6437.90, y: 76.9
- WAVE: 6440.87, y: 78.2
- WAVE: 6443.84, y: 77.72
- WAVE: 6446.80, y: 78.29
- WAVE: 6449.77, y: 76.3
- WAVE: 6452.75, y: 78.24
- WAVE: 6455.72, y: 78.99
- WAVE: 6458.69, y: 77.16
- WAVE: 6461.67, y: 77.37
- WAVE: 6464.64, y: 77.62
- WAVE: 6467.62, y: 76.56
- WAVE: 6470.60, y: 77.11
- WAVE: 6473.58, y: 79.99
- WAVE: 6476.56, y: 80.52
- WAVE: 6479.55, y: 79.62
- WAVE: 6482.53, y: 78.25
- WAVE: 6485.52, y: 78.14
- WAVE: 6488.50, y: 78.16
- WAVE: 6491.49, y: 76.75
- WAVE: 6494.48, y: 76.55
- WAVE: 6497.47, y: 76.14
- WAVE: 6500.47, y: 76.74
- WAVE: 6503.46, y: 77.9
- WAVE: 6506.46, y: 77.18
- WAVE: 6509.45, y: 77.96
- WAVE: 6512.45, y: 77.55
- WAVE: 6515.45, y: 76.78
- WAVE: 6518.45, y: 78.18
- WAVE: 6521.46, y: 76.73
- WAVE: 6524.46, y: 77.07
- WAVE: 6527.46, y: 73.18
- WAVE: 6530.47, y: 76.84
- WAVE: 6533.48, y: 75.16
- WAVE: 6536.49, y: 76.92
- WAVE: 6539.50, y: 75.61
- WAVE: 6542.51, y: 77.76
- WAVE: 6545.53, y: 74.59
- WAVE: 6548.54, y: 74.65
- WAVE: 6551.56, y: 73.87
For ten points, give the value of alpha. 84.2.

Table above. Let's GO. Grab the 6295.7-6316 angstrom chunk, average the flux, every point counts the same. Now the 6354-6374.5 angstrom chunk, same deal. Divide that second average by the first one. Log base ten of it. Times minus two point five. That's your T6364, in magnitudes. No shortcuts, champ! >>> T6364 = 0.00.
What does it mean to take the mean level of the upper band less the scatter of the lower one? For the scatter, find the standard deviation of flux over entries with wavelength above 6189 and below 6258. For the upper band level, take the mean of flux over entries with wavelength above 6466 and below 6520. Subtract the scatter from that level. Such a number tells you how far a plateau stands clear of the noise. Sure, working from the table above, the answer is 76.4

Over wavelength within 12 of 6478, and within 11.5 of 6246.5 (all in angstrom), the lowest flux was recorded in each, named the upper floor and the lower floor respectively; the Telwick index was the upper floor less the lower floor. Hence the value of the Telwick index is -2.9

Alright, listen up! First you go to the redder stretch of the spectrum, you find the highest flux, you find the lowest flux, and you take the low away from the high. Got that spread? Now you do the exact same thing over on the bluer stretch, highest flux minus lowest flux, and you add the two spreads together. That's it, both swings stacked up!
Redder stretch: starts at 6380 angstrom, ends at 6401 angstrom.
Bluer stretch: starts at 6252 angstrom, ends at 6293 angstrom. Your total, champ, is 6.4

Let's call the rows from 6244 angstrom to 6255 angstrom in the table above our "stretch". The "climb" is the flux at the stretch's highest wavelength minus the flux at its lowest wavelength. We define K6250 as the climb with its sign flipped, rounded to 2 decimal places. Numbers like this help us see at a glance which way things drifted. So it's -0.78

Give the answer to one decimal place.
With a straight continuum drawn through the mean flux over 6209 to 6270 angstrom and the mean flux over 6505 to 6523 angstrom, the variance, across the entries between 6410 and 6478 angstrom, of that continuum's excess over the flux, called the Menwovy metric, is 1.4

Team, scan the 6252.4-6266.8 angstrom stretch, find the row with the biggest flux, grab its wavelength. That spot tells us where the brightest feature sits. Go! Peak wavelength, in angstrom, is 6262.45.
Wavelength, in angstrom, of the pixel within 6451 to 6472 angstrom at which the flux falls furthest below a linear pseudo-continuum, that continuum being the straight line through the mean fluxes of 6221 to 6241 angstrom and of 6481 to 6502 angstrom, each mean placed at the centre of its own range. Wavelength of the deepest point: 6467.62 angstrom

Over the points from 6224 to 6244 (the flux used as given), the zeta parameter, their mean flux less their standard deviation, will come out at 81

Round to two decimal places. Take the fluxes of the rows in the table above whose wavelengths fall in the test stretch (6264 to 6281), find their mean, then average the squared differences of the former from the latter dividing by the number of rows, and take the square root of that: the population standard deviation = 0.80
